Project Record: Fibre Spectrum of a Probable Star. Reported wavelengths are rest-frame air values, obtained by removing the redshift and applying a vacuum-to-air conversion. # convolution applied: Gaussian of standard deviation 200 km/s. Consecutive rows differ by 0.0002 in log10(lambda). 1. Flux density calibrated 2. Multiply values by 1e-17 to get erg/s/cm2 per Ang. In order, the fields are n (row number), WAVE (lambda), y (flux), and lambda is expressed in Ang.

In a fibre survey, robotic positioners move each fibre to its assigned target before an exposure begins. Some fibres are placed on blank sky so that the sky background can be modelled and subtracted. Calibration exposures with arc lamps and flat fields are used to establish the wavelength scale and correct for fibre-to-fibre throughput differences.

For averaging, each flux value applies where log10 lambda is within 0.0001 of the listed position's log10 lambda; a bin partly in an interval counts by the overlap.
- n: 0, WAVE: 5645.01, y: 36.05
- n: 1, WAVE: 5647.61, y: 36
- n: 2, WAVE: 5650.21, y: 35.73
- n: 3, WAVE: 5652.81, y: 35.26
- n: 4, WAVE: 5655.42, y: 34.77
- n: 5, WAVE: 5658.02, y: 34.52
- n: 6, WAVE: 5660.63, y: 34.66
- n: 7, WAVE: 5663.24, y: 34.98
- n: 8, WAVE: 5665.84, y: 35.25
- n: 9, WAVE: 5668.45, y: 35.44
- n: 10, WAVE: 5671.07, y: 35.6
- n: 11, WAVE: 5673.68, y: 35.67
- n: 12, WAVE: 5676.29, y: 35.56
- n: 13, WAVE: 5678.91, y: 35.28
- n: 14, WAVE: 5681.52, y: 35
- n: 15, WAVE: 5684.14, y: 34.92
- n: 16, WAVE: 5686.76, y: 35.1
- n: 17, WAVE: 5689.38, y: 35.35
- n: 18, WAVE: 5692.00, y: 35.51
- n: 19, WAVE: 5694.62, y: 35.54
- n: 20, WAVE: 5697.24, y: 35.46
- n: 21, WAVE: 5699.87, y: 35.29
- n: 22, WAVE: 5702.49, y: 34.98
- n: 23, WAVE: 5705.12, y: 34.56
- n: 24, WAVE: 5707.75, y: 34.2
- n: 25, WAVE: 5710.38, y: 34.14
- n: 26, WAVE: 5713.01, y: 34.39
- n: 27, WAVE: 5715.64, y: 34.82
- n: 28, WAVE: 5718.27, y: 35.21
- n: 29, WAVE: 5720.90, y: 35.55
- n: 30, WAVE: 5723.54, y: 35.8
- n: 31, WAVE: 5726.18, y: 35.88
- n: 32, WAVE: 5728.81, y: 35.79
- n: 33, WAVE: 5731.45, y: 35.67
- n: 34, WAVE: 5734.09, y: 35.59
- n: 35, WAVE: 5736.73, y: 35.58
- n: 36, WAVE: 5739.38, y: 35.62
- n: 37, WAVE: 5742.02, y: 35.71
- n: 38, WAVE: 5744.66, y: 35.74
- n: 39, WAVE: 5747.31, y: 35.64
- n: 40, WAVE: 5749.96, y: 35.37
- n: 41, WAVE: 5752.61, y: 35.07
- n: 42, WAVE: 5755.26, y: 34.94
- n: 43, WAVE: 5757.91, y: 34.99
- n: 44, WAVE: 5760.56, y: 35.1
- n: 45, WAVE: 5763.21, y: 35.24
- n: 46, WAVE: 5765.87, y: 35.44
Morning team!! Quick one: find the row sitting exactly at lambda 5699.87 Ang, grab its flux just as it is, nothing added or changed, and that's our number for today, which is 35.29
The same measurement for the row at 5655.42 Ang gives 34.77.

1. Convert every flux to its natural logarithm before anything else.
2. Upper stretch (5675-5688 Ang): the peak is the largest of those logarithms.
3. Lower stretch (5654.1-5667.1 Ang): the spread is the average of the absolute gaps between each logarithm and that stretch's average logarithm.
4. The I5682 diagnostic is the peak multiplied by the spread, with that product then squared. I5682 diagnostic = 0.0005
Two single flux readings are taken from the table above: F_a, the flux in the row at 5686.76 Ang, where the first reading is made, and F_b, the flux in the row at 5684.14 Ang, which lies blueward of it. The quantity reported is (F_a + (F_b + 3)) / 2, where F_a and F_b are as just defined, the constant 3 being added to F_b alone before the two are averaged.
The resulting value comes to 36.5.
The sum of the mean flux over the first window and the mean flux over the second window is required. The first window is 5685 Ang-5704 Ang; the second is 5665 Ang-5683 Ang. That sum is 70.7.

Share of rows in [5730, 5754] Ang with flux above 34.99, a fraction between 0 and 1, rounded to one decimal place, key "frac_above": 1.0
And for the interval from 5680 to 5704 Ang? 0.8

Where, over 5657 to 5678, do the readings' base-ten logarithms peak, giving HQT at 5673.68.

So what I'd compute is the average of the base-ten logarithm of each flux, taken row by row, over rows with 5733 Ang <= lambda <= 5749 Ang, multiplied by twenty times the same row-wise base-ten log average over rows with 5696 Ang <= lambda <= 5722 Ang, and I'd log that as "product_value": 47.9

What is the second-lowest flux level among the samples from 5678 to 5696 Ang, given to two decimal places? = 35.00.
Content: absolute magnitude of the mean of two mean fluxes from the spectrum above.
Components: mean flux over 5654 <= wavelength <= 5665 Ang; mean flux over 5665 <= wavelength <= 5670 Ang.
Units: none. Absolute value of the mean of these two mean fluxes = 35.0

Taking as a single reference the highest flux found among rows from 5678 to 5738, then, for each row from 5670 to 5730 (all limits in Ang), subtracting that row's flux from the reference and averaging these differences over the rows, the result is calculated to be 0.68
